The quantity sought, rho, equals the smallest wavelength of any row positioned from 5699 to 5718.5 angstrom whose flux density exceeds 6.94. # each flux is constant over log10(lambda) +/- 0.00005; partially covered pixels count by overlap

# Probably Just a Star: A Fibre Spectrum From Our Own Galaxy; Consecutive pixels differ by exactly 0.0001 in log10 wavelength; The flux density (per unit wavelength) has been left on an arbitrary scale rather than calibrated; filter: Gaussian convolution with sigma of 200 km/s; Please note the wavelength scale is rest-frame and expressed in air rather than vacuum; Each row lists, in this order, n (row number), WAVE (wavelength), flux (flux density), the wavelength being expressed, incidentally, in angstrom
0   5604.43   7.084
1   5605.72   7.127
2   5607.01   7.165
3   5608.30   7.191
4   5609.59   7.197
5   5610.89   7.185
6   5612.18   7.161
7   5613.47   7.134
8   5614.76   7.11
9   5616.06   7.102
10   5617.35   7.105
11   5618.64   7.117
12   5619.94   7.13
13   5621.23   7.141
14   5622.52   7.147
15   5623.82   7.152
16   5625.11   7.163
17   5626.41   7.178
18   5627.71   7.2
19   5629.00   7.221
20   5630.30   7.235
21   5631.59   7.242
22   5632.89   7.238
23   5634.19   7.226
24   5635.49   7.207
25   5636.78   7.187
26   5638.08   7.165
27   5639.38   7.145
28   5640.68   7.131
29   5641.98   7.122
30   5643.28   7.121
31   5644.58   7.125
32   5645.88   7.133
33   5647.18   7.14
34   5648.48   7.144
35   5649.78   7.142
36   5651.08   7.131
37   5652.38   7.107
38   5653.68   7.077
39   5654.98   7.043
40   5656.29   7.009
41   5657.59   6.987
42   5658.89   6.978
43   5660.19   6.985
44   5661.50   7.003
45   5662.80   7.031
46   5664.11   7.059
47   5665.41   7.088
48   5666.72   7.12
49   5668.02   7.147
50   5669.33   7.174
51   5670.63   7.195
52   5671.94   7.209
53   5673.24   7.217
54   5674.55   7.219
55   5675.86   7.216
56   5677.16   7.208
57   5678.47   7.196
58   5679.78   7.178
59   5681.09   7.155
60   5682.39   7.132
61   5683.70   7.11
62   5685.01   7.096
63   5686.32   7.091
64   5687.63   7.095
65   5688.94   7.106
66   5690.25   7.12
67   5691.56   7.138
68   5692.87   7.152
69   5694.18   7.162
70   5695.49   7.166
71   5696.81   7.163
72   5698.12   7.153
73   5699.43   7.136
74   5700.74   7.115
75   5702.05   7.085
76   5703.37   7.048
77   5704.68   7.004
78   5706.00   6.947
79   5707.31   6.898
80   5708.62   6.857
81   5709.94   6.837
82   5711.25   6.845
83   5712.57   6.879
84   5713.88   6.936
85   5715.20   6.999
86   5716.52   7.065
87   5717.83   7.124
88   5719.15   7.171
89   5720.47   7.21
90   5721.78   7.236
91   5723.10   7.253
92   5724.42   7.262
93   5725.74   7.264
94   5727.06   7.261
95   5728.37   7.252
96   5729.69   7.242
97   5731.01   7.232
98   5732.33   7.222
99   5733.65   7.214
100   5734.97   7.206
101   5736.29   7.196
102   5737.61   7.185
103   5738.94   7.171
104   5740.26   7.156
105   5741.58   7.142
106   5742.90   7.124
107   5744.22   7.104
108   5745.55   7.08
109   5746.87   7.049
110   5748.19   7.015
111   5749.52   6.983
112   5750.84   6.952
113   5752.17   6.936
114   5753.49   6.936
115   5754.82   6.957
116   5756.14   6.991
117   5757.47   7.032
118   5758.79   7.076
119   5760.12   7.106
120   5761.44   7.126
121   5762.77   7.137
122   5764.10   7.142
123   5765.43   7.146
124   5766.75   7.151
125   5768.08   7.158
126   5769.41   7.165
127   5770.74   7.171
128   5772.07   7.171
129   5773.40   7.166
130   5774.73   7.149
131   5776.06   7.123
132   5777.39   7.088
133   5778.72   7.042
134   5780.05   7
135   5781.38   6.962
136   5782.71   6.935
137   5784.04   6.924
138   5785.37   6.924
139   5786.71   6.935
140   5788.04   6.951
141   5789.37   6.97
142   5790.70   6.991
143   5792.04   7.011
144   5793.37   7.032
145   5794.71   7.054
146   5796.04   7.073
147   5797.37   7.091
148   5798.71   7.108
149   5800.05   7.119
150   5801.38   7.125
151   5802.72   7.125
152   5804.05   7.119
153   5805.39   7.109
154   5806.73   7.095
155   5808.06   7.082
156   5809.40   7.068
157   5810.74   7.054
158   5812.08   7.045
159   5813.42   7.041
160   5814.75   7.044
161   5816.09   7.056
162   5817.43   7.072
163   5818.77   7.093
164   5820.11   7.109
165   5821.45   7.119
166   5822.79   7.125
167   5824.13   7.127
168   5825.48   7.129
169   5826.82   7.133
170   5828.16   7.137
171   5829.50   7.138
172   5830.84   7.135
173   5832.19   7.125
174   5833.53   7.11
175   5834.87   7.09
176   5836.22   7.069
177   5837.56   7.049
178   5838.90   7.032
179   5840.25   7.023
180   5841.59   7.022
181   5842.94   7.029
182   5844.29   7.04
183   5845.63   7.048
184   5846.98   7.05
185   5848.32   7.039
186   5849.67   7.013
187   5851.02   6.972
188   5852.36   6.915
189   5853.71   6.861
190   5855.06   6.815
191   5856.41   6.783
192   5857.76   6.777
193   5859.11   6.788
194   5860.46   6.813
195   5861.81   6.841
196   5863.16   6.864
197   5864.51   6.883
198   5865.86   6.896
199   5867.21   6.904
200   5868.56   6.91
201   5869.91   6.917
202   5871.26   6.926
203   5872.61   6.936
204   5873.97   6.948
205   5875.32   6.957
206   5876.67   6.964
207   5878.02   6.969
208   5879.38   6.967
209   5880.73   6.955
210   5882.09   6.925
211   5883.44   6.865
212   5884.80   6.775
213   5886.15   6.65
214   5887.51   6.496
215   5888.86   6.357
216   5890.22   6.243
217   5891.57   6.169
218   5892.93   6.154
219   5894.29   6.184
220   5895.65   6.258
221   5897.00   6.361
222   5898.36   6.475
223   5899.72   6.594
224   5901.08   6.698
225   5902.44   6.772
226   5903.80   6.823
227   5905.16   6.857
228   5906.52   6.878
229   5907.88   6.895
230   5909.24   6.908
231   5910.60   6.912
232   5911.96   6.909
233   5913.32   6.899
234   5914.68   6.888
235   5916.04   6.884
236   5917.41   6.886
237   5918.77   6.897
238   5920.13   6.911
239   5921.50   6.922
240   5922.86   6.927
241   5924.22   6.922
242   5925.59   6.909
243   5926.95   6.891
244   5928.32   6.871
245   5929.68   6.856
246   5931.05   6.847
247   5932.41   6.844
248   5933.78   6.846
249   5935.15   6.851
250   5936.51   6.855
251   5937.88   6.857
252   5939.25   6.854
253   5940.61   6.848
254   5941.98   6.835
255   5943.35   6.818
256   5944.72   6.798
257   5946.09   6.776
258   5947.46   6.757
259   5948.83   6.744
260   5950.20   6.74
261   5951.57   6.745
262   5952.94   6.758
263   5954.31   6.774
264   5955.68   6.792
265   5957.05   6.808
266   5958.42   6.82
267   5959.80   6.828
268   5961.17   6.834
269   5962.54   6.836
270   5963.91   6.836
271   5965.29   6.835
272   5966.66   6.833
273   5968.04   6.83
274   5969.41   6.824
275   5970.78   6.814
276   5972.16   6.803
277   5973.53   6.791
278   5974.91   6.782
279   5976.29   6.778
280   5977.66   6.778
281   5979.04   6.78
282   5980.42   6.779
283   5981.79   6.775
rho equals 5699.43 angstrom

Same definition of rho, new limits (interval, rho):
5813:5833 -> 5813.42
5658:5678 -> 5658.89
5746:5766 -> 5746.87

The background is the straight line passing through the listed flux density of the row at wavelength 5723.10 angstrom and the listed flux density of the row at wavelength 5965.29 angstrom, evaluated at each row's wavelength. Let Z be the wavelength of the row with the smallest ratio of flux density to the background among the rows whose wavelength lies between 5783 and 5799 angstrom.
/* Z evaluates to 5784.04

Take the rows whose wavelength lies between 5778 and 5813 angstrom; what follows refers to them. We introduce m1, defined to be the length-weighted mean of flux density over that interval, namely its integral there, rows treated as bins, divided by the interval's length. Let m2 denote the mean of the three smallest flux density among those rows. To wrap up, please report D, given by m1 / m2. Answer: 1.02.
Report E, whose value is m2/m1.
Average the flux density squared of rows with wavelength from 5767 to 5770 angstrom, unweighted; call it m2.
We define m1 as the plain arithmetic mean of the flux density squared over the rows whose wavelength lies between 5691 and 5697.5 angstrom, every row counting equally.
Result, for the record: 1.00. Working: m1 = 51.2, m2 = 51.3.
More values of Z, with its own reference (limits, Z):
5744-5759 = 5752.17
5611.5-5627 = 5616.06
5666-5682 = 5666.72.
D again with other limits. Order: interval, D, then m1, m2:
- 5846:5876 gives 1.02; 6.90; 6.8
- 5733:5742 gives 1.00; 7.18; 7.2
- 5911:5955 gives 1.02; 6.85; 6.7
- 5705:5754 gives 1.04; 7.09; 6.8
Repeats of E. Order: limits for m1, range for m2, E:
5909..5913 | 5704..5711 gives 1.00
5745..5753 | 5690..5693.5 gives 1.04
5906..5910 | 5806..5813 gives 1.05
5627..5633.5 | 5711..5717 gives 0.92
